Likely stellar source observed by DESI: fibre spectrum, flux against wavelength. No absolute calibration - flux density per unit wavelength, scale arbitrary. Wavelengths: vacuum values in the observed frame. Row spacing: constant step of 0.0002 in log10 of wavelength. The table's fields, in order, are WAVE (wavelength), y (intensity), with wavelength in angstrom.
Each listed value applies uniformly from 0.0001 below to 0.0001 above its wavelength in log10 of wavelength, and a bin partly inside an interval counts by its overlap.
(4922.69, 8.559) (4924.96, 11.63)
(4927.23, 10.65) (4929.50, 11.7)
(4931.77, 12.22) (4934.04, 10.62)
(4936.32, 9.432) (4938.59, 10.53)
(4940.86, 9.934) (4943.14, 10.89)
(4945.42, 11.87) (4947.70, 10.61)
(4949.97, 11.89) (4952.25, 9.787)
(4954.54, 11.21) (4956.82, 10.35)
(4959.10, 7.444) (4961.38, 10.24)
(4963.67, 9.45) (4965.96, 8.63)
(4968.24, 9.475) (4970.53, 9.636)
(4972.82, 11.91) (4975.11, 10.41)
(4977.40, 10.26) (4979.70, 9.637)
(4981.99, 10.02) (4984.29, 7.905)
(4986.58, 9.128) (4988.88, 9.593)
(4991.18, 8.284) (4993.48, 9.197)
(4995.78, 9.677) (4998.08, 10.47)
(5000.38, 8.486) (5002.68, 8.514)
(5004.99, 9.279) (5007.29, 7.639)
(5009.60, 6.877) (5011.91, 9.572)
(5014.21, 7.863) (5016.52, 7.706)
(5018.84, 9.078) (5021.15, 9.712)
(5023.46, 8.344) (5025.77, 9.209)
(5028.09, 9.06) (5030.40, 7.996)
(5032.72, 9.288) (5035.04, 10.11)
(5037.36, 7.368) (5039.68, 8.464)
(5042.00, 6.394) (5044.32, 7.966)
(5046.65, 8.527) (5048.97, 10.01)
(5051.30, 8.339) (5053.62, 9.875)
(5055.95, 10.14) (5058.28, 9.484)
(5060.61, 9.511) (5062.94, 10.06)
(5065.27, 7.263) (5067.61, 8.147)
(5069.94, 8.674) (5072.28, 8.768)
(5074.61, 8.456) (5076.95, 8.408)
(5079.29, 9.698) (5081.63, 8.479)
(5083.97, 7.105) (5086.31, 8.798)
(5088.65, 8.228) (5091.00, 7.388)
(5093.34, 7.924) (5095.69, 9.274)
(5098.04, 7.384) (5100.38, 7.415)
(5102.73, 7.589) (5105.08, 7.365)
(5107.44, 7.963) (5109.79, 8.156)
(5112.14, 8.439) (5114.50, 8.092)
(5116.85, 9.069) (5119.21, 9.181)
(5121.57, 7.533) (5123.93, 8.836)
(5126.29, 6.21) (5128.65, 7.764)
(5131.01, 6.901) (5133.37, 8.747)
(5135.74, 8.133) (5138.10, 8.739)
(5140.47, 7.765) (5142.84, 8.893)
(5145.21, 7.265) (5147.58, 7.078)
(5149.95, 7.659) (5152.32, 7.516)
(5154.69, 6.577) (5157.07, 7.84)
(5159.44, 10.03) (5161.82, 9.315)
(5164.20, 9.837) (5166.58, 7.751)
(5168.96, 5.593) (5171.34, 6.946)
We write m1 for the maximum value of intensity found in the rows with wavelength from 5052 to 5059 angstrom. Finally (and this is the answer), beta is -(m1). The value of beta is -10.1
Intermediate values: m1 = 10.14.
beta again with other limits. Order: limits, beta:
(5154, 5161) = -10.0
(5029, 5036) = -10.1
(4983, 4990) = -9.6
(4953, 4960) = -11.2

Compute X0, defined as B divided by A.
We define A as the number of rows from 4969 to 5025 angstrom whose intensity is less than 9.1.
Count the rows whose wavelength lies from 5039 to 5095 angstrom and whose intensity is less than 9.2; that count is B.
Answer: 1.7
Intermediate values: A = 10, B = 17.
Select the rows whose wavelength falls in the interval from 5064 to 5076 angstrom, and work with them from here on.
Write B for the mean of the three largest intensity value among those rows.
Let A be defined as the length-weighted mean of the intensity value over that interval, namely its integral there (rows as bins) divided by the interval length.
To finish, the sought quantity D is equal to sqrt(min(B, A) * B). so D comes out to 8.5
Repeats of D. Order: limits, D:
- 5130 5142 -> 8.3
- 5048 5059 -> 9.8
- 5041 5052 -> 8.6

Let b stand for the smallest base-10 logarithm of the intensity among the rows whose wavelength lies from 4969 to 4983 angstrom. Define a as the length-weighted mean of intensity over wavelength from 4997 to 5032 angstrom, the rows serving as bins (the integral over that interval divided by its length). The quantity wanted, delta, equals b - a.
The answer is -7.7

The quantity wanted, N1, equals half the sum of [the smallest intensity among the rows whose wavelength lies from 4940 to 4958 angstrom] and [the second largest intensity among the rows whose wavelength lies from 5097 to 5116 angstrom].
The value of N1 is 9.0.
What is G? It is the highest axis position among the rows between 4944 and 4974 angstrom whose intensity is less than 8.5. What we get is 4959.10 angstrom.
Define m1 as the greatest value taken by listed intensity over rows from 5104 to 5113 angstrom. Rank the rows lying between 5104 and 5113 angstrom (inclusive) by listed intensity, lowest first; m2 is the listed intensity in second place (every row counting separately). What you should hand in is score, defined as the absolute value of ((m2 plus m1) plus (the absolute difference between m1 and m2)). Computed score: 16.9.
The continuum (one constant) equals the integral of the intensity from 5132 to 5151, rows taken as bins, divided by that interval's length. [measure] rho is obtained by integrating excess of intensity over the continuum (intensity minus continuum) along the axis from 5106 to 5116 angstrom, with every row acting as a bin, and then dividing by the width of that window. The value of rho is 0.15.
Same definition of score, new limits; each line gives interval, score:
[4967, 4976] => 23.8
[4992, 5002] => 20.9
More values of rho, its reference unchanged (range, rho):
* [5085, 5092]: 0.11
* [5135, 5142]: 0.23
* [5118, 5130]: -0.13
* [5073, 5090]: 0.43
